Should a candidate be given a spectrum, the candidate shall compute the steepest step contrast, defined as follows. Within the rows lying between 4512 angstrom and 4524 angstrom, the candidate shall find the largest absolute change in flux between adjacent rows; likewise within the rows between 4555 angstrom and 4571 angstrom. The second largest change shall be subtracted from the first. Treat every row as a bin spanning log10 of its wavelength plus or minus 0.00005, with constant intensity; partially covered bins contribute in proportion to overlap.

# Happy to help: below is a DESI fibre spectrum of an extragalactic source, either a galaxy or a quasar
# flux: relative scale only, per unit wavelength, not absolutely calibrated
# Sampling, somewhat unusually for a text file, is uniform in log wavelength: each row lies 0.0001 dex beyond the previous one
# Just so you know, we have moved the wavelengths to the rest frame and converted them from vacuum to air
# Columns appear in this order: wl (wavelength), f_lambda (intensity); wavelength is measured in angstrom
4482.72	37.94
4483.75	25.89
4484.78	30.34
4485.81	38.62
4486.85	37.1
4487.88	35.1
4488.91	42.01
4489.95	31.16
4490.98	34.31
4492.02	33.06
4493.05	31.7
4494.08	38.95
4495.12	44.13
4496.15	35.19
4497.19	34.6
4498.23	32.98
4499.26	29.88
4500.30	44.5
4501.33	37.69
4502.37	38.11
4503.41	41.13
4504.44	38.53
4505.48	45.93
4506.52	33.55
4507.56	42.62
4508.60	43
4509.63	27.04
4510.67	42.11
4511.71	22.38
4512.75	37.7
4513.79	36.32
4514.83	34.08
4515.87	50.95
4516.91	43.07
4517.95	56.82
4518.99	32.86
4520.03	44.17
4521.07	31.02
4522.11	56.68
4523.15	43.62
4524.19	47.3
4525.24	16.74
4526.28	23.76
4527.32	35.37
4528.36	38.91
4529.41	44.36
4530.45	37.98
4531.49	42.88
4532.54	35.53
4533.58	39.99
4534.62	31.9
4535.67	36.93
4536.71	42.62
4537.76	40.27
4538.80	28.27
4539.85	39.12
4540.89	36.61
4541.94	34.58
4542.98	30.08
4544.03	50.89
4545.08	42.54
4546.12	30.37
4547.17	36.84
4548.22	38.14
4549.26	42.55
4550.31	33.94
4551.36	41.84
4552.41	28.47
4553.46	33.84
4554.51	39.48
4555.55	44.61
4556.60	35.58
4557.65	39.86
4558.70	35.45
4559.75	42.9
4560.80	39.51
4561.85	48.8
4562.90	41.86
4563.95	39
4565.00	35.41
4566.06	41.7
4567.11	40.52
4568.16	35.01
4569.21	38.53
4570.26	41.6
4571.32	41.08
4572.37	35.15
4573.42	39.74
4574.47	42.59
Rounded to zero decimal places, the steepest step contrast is 16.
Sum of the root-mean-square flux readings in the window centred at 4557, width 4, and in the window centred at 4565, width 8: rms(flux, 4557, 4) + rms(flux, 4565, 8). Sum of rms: 79.6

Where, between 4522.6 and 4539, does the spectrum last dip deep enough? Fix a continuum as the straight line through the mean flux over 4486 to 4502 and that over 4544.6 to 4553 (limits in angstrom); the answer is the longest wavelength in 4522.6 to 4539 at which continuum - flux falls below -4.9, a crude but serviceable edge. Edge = 4536.71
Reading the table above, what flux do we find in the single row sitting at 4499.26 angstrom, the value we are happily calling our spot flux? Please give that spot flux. 29.88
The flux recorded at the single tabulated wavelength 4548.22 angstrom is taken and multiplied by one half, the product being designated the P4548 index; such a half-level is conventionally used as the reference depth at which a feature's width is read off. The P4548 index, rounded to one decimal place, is 19.1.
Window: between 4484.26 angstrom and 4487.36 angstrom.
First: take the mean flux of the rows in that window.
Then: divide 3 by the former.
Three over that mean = 0.085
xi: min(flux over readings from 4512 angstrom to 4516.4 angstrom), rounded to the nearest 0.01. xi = 34.08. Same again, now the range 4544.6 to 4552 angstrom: 30.37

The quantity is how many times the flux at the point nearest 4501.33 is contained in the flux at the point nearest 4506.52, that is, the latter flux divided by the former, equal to 0.89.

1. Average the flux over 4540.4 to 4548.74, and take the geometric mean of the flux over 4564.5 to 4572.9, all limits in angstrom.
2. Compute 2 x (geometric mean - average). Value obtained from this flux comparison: 2.0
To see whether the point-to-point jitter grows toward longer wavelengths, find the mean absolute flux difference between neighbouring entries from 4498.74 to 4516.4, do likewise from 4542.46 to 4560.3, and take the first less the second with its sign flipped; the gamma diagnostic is -1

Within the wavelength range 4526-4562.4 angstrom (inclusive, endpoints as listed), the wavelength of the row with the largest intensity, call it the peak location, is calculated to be 4544.03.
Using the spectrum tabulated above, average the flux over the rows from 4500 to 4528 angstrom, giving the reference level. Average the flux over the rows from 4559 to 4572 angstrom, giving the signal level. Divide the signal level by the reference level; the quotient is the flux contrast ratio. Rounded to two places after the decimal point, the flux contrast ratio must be 1.04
